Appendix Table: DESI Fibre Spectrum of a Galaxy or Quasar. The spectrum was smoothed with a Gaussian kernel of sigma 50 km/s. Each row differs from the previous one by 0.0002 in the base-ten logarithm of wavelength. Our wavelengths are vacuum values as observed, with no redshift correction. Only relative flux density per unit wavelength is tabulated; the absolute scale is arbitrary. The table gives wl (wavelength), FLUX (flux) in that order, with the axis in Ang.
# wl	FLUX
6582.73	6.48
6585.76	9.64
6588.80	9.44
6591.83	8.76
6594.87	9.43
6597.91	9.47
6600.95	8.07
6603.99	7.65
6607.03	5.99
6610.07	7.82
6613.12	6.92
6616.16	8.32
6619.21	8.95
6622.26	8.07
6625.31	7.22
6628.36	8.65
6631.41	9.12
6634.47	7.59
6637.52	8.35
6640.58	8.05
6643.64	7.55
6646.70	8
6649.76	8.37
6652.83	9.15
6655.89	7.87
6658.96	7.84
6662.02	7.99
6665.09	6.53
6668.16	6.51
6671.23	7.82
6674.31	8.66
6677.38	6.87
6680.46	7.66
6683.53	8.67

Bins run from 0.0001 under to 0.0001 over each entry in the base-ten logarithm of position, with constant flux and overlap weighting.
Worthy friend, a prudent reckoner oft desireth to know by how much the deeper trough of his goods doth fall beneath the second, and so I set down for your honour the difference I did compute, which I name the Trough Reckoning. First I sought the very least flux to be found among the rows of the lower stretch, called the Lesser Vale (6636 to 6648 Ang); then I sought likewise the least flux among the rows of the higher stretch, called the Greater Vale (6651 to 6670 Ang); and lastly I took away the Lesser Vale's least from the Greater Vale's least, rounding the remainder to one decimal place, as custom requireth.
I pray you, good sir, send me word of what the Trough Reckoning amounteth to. -1.0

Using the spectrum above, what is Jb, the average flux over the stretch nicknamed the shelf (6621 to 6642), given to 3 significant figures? 8.15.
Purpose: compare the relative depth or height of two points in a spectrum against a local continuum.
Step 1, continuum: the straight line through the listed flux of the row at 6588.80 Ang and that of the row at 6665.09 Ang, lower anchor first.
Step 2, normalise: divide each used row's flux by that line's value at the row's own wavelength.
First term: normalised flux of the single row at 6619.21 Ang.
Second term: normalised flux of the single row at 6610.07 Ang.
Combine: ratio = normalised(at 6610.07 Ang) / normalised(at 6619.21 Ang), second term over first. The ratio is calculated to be 0.84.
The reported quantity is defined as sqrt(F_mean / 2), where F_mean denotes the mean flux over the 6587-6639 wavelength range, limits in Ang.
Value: 2.03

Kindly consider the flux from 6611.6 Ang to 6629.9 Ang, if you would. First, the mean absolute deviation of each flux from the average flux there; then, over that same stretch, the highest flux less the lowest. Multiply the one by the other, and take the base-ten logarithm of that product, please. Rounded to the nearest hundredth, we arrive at 0.11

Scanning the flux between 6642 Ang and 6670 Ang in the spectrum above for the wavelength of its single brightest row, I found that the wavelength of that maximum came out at 6652.83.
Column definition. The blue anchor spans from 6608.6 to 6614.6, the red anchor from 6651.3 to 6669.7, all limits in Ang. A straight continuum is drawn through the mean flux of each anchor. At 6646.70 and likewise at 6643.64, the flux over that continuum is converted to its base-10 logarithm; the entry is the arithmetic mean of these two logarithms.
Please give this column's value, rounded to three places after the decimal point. 0.012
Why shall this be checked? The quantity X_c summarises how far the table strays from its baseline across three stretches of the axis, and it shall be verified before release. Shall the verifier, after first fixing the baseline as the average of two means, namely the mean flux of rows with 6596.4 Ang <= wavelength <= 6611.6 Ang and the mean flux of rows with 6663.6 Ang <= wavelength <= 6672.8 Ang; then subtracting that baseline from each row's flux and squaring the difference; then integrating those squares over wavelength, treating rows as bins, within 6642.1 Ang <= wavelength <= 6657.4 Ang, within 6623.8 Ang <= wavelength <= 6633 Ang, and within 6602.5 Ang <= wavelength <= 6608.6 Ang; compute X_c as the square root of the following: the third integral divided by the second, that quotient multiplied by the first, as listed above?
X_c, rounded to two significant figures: 2.5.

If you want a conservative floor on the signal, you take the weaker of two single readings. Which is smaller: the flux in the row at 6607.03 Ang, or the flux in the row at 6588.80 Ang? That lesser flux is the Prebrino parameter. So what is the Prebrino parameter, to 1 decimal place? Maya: 6.0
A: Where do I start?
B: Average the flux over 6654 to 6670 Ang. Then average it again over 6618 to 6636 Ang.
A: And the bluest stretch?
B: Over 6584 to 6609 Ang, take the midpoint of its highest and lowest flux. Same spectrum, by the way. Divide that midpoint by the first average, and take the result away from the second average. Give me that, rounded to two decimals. 7.20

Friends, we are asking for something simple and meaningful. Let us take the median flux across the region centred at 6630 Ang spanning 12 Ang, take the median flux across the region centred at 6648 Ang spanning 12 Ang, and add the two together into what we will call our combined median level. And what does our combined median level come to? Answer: 16.3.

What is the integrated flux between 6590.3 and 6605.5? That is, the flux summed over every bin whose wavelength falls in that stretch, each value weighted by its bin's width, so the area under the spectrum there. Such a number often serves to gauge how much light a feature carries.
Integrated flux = 132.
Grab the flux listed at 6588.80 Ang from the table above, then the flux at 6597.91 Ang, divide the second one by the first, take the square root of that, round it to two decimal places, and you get 1.00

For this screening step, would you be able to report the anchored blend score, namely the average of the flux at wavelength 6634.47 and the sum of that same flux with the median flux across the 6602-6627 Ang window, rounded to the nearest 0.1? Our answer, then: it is 11.5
